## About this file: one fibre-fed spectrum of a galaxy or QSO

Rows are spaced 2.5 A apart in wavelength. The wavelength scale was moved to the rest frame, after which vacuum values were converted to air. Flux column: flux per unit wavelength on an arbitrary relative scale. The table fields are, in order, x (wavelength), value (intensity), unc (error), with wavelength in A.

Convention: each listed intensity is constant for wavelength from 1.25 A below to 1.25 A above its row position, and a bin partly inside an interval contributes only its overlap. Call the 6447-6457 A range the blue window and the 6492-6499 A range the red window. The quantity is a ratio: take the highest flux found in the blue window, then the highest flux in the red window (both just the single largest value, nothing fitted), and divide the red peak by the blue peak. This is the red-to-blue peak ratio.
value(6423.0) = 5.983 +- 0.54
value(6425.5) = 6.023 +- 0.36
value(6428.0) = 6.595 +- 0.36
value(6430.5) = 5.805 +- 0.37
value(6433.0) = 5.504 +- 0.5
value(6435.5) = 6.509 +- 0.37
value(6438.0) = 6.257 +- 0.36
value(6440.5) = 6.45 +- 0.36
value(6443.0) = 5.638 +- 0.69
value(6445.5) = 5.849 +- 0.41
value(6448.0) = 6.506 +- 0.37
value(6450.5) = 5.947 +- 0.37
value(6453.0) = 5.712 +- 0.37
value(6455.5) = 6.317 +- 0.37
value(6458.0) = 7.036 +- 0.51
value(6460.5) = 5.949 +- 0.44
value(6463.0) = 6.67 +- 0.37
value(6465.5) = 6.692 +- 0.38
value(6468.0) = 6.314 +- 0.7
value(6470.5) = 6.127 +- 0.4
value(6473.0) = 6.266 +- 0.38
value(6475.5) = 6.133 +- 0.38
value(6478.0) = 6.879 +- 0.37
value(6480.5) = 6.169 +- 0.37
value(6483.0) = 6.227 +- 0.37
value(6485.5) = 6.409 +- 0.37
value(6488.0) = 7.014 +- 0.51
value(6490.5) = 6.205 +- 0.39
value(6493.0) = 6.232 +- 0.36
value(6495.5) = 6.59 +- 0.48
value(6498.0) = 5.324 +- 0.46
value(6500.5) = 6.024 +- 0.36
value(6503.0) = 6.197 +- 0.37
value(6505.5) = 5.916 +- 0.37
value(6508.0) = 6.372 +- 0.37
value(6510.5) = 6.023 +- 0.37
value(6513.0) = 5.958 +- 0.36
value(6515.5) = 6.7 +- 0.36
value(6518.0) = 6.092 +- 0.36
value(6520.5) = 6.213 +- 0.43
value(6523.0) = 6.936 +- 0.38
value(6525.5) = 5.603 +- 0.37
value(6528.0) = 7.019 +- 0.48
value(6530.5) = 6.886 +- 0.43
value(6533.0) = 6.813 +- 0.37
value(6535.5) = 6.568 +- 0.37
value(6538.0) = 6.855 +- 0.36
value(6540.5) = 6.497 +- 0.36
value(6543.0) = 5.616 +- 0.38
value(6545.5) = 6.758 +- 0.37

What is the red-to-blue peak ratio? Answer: 1.01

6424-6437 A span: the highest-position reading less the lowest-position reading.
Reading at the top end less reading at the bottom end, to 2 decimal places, 0.49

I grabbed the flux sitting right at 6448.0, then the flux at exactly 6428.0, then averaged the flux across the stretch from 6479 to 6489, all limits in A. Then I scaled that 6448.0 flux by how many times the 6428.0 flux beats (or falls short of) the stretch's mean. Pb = 6.65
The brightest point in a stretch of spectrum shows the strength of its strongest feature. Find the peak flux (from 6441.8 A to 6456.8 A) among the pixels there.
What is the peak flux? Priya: 6.506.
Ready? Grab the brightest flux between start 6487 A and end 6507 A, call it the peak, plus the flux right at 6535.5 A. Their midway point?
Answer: 6.8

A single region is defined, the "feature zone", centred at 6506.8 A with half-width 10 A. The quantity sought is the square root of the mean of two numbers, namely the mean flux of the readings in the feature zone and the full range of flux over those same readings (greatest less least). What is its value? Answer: 1.93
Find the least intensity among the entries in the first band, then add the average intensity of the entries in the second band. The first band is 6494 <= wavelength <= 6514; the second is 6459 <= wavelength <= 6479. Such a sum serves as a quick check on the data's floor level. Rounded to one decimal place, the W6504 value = 11.7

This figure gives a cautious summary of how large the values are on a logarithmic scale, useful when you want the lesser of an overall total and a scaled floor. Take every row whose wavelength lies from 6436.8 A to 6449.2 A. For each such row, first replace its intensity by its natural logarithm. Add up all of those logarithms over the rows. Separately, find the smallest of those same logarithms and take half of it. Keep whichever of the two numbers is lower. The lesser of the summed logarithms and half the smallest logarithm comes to 0.865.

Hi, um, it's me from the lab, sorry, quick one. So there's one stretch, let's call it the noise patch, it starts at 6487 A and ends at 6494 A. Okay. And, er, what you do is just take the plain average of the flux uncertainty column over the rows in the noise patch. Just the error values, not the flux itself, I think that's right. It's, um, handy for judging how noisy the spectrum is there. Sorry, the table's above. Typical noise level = 0.42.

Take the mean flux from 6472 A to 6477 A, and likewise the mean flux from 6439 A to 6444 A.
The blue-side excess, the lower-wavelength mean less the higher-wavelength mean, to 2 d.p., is -0.16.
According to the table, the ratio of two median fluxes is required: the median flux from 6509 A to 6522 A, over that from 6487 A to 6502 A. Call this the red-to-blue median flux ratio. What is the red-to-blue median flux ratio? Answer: 0.98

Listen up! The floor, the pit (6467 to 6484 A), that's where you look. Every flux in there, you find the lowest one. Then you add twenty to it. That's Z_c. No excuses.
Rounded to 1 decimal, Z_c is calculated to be 26.1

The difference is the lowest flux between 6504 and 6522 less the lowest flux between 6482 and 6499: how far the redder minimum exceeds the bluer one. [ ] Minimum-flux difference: 0.59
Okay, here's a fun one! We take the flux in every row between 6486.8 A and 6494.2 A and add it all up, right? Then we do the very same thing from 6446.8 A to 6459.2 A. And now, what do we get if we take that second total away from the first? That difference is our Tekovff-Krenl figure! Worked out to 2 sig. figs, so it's -12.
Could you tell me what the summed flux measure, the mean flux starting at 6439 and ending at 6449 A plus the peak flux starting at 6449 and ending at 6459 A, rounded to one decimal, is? 13.1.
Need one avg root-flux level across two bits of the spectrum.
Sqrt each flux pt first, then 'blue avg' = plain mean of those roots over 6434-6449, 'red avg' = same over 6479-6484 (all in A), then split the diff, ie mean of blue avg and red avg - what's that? 2.49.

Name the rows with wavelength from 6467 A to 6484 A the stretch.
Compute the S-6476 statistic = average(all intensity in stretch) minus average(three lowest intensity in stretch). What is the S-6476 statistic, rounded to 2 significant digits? 0.16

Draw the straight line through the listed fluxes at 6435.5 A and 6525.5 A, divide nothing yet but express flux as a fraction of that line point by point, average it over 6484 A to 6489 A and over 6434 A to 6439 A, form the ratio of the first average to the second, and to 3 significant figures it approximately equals 1.14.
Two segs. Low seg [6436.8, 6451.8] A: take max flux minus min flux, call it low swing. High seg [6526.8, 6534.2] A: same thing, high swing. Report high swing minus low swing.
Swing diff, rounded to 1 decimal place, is -0.7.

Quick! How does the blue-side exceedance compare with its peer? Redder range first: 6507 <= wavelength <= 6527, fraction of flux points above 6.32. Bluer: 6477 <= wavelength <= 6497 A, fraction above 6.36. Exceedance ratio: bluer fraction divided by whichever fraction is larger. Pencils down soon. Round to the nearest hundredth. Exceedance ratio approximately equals 1.00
